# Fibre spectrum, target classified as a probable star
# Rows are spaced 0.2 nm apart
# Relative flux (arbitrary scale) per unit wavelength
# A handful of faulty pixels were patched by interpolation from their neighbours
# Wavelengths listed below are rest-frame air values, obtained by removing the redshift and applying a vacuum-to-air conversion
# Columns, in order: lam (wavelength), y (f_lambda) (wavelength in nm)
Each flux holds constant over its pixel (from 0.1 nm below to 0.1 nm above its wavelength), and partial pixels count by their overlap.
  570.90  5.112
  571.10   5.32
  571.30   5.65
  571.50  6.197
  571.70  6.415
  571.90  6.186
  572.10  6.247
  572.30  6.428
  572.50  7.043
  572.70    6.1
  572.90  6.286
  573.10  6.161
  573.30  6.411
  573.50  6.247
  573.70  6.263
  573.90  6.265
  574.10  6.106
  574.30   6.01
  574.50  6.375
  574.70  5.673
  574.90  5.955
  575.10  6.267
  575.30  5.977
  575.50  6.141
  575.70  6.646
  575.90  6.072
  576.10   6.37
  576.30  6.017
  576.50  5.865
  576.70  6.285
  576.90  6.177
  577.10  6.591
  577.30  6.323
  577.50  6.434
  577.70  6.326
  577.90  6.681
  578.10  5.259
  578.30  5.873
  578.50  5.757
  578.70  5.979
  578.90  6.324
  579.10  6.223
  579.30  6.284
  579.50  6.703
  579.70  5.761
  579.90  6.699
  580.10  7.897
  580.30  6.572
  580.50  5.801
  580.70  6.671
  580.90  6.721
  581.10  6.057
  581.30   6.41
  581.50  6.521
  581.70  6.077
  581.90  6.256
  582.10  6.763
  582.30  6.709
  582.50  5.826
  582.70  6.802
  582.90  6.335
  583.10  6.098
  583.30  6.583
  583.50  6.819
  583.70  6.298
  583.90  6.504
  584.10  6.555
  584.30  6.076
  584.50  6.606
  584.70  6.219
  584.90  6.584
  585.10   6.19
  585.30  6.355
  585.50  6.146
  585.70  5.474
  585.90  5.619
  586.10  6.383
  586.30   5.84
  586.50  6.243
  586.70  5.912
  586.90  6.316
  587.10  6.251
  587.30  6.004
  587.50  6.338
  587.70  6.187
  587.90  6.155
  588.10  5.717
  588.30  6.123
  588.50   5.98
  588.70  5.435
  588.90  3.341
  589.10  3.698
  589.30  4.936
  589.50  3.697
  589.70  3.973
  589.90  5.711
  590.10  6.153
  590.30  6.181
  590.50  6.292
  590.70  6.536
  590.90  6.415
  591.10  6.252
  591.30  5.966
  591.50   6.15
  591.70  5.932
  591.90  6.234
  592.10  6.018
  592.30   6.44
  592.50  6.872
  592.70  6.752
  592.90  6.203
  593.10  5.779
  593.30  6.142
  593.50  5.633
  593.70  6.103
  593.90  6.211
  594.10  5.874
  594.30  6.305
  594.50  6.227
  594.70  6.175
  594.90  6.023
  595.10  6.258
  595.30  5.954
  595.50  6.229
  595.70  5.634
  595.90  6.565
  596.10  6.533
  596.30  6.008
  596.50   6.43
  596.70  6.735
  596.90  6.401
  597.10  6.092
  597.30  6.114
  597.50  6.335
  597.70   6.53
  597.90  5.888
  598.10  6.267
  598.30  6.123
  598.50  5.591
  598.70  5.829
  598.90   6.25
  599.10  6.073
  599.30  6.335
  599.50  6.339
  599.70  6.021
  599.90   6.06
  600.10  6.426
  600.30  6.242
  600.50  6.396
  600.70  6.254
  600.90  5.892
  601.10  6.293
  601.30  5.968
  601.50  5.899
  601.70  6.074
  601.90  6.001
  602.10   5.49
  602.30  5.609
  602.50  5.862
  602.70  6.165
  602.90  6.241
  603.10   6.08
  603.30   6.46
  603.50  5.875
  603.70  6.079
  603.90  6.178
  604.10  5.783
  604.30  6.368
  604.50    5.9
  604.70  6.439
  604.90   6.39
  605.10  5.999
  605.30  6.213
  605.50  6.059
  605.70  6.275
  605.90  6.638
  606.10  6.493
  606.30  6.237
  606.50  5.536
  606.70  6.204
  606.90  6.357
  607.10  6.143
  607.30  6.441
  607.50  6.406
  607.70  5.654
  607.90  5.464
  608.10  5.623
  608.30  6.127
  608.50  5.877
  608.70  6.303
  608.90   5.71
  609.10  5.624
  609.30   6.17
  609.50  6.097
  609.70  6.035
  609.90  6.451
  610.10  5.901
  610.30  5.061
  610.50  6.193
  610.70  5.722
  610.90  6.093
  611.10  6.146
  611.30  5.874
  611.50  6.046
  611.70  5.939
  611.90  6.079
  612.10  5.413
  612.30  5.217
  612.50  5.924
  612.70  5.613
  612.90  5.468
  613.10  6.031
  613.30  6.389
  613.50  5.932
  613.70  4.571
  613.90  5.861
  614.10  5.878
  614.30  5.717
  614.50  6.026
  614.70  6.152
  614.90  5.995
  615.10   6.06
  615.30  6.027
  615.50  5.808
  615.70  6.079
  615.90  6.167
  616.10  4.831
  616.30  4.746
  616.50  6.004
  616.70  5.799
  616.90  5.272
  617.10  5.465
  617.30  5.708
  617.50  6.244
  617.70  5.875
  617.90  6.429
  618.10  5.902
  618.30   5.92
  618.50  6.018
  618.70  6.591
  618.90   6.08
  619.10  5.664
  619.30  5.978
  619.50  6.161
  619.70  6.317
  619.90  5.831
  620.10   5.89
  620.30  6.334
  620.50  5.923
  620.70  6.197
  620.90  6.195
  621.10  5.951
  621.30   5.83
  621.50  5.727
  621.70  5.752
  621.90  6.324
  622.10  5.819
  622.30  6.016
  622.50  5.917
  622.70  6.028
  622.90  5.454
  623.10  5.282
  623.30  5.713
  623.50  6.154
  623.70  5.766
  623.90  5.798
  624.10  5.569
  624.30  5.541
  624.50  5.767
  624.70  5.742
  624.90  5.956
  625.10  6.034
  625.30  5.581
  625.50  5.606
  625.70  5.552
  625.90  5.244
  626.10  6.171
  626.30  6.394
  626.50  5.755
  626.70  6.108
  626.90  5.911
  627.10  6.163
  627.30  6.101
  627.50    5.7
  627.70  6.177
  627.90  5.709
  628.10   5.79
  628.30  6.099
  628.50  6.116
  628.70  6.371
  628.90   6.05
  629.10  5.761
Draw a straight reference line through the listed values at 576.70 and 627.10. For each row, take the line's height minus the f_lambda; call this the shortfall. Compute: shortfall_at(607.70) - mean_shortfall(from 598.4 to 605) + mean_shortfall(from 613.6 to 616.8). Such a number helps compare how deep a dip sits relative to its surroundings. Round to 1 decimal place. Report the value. 0.9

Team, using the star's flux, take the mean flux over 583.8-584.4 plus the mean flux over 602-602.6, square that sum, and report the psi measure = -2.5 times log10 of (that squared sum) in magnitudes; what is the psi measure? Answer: -5.40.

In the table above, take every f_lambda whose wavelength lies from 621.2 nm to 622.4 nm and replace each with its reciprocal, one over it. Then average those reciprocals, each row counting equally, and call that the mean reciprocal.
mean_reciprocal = 0.169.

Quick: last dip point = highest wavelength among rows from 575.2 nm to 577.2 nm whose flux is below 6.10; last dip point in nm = 576.50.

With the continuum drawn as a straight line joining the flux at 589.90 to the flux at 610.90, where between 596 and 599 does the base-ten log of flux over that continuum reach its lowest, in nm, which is 598.50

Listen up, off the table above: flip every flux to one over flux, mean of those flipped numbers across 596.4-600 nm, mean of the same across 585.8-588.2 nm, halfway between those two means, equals 0.163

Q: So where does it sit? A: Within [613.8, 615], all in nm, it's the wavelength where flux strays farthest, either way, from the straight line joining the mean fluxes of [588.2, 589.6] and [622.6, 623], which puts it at 614.70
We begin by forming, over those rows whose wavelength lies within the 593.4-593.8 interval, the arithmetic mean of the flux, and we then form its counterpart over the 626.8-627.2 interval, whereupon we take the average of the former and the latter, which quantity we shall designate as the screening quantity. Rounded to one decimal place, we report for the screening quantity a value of 6.0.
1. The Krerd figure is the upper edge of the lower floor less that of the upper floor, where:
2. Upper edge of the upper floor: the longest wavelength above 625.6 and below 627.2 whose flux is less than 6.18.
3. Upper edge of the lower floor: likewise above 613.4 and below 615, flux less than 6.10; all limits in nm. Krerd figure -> -12.20 nm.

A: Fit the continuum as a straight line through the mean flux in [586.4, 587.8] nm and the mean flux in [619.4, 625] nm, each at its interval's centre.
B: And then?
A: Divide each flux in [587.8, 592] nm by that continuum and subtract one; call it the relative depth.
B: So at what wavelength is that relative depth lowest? 588.90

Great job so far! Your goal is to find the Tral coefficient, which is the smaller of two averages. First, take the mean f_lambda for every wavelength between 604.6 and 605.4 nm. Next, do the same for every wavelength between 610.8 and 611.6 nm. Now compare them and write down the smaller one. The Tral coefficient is 6.04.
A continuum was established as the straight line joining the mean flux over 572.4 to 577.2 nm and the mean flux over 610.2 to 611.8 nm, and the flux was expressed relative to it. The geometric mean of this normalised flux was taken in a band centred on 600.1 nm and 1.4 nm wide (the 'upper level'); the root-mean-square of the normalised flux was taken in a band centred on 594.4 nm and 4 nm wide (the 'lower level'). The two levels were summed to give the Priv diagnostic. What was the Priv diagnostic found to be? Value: 2.07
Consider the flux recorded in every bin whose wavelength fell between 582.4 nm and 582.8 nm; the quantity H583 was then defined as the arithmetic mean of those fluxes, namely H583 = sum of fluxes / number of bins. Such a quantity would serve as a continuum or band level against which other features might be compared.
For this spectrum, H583 6.31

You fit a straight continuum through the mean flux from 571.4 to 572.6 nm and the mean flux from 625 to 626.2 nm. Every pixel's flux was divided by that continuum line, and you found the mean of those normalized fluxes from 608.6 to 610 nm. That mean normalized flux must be 1.02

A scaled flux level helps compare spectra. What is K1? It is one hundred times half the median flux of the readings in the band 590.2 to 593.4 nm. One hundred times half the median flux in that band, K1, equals 311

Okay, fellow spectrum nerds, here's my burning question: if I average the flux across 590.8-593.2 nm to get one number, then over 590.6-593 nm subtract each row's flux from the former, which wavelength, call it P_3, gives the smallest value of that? 592.50 nm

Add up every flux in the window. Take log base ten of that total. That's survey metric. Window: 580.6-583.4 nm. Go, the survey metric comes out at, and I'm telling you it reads 1.95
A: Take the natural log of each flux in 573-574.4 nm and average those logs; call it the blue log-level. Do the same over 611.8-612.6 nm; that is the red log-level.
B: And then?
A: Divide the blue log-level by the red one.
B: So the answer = 1.05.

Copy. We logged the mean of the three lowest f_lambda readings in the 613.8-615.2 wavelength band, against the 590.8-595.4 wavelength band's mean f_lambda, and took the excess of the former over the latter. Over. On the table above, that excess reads -0.4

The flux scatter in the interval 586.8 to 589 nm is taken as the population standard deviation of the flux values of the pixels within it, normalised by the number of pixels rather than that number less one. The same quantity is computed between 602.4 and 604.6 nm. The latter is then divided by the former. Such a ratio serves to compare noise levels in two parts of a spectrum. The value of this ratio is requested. 0.25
